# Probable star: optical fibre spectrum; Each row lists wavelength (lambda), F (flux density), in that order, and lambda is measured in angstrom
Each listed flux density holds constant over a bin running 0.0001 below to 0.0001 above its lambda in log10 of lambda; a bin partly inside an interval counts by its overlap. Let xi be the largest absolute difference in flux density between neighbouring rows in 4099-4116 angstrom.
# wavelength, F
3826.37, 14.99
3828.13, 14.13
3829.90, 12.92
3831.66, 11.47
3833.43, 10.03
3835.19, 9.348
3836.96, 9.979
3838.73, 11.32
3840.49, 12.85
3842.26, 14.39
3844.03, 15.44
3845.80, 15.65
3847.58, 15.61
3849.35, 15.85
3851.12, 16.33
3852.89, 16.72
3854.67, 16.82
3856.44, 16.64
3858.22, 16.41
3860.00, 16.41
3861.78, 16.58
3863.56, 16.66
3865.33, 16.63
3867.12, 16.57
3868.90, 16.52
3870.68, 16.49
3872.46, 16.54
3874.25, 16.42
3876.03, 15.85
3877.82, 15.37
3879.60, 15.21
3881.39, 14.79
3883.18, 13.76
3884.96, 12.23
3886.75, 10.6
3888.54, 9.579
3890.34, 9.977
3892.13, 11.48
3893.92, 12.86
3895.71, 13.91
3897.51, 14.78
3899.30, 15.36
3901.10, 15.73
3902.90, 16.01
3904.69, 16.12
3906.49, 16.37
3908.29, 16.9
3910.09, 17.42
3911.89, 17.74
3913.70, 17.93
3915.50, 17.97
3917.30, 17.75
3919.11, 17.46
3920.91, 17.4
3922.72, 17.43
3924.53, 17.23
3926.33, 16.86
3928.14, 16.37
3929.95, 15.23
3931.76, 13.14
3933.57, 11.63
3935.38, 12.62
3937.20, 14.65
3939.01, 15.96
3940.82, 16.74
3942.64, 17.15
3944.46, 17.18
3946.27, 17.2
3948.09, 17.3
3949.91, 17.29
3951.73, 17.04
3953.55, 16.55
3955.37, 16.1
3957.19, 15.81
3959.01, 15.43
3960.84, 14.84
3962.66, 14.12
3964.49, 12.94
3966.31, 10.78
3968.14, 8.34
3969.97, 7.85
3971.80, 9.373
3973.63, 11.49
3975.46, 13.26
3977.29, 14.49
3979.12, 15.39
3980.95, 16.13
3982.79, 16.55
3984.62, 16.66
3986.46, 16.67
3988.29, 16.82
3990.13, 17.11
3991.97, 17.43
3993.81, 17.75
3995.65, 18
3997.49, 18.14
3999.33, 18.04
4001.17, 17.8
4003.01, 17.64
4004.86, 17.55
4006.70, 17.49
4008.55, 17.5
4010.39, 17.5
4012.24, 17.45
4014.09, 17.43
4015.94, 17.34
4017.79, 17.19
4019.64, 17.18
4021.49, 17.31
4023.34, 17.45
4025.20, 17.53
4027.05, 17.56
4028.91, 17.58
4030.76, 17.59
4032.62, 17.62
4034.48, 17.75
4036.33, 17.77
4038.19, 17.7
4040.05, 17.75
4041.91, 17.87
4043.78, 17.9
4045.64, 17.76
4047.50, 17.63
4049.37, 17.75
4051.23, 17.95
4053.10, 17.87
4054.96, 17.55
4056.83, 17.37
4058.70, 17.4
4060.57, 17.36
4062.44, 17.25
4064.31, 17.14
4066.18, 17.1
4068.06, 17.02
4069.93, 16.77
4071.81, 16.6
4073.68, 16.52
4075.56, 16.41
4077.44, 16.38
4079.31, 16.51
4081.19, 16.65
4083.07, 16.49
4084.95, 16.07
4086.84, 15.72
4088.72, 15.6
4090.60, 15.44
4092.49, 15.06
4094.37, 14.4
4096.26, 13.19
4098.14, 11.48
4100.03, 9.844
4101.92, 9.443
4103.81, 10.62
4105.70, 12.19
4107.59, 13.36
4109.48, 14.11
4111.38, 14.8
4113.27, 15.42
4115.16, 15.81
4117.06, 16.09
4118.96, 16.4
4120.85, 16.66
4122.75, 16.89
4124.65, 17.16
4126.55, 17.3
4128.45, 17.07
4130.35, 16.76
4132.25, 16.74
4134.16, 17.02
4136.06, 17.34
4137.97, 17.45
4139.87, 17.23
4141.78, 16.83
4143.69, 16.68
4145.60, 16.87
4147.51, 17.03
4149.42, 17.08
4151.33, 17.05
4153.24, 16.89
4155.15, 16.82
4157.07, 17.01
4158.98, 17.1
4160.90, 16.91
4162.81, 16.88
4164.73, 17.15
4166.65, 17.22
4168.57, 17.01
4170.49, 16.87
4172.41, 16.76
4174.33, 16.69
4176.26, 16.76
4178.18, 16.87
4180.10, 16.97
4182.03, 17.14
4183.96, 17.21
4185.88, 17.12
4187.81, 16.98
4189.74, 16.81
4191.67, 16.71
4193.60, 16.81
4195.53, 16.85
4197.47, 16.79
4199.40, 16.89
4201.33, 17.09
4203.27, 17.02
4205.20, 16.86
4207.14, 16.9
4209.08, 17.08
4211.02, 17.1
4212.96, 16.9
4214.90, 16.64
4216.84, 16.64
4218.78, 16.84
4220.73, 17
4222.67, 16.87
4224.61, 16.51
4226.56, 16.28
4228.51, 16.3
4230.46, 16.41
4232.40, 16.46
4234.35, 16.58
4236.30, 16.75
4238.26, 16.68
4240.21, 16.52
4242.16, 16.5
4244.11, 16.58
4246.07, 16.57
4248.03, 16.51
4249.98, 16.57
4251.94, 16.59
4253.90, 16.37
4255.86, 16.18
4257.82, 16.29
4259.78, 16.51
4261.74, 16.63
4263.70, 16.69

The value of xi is 1.6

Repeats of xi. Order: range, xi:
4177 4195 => 0.2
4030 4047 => 0.1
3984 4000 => 0.3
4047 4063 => 0.3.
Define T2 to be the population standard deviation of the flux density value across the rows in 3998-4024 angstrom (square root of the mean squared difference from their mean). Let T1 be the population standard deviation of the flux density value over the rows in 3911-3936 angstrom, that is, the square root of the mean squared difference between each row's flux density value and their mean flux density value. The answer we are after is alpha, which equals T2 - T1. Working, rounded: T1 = 2.1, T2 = 0.2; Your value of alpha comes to -1.9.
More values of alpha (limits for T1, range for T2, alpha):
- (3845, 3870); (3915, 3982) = 2.3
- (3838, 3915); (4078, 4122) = 0.1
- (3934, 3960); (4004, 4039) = -1.1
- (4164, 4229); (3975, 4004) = 1.1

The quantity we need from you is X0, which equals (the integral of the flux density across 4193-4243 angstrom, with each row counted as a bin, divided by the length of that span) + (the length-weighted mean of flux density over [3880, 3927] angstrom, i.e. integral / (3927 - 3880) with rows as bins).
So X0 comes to 32.0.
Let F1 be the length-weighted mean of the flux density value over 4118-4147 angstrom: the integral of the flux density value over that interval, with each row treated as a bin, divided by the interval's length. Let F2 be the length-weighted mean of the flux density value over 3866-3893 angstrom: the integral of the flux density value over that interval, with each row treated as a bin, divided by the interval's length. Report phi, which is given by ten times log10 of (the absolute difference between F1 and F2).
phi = 5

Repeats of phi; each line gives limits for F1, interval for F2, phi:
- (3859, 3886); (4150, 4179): 1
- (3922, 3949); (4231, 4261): -1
